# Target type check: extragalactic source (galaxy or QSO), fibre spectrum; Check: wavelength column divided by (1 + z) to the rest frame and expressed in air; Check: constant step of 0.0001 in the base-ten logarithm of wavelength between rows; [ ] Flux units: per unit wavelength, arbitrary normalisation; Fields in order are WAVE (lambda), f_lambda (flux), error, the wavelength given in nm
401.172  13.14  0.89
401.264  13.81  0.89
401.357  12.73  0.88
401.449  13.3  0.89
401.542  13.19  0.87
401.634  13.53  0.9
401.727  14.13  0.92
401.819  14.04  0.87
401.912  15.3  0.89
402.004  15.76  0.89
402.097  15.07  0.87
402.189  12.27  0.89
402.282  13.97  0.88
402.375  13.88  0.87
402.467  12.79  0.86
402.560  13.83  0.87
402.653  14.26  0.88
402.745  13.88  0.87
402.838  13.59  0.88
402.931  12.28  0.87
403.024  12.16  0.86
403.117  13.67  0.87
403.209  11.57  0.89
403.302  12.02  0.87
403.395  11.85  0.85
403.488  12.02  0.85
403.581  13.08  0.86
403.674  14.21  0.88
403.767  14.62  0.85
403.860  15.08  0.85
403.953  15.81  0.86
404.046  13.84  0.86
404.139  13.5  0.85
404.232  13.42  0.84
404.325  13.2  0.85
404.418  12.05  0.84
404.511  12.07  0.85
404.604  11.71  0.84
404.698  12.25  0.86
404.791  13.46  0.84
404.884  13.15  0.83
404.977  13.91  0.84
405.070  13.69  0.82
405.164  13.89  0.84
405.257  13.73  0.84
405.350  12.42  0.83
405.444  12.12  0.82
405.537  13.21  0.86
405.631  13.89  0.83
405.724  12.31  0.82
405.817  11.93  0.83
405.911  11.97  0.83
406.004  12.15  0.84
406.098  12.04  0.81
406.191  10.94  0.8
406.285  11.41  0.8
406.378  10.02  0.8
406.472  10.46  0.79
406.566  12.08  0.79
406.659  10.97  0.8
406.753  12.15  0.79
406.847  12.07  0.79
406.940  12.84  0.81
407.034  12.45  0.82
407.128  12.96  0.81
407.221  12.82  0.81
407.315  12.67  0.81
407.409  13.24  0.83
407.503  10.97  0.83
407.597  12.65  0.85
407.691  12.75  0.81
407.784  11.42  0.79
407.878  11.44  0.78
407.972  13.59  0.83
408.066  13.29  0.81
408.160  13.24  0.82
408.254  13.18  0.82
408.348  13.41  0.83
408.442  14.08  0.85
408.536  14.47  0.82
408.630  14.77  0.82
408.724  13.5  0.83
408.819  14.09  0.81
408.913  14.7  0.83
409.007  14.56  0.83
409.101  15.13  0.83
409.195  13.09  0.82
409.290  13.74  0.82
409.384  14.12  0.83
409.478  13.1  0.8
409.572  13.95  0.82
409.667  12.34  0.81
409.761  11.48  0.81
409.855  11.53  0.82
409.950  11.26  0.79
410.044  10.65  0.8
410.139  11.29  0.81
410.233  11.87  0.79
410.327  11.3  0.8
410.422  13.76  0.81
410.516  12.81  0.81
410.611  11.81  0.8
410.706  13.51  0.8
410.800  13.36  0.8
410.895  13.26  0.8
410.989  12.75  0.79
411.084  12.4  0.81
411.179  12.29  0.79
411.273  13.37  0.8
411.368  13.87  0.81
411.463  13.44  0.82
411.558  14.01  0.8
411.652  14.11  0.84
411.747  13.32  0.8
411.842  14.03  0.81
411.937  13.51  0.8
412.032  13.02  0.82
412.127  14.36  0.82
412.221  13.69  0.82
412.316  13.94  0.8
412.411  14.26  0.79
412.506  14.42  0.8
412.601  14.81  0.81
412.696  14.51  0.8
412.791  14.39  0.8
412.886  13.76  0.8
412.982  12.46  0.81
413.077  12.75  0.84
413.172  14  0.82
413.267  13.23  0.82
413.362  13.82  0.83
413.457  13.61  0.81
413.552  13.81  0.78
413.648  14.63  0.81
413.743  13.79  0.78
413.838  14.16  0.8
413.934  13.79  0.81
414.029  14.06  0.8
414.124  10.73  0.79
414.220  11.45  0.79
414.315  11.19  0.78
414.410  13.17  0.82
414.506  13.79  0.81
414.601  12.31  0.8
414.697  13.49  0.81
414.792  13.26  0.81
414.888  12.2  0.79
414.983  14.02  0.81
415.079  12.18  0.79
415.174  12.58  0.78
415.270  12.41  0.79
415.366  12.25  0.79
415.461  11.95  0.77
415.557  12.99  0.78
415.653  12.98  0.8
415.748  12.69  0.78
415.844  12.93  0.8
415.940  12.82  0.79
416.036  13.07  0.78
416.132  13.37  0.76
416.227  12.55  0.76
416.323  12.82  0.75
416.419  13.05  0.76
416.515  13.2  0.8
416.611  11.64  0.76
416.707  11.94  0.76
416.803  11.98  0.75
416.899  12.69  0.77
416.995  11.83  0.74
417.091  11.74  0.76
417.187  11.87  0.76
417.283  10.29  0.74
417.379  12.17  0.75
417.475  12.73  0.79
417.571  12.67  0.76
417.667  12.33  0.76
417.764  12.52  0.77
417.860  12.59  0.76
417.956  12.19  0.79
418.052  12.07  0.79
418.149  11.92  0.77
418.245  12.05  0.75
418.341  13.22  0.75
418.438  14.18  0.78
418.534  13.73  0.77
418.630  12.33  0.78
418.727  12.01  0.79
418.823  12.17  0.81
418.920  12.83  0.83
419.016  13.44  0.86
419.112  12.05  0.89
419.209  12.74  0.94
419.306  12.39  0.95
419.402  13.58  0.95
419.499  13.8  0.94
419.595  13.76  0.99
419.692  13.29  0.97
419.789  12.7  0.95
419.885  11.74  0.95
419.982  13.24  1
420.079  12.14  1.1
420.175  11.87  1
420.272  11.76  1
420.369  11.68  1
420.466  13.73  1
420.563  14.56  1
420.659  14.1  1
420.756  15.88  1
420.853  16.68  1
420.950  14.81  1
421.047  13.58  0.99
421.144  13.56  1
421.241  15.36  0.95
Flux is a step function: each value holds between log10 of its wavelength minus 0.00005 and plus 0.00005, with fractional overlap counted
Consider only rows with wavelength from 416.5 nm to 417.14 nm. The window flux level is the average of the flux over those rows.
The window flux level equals 12.1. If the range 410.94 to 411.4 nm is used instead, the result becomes 12.9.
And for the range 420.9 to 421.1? 14.2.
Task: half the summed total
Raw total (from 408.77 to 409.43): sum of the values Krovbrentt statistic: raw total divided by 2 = 50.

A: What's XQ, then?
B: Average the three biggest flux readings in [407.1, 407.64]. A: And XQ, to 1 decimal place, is 13.0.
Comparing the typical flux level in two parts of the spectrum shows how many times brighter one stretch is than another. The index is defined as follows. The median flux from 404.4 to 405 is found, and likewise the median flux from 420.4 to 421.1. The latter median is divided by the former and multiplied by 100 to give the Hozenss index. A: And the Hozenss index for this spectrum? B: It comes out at 119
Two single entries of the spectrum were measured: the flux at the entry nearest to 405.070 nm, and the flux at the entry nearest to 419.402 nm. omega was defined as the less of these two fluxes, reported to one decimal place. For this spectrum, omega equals 13.6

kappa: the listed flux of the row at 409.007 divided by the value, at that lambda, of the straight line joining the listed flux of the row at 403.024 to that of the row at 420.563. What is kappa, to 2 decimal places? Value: 1.12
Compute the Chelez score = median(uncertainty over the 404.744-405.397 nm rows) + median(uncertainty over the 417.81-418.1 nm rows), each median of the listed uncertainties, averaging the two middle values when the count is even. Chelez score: 1.63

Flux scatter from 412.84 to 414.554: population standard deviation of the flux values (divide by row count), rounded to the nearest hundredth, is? 1.07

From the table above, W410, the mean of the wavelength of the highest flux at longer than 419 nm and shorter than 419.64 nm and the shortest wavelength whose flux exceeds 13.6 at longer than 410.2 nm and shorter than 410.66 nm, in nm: 414.96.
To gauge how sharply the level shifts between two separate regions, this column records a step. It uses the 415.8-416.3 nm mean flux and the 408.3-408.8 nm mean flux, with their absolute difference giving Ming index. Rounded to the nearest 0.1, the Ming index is 1.1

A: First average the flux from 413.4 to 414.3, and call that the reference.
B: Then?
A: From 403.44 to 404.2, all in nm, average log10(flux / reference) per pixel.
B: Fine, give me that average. 0.02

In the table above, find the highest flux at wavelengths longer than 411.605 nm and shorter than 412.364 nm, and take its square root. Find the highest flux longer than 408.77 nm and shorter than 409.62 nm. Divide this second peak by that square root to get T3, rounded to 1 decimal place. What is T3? 4.0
